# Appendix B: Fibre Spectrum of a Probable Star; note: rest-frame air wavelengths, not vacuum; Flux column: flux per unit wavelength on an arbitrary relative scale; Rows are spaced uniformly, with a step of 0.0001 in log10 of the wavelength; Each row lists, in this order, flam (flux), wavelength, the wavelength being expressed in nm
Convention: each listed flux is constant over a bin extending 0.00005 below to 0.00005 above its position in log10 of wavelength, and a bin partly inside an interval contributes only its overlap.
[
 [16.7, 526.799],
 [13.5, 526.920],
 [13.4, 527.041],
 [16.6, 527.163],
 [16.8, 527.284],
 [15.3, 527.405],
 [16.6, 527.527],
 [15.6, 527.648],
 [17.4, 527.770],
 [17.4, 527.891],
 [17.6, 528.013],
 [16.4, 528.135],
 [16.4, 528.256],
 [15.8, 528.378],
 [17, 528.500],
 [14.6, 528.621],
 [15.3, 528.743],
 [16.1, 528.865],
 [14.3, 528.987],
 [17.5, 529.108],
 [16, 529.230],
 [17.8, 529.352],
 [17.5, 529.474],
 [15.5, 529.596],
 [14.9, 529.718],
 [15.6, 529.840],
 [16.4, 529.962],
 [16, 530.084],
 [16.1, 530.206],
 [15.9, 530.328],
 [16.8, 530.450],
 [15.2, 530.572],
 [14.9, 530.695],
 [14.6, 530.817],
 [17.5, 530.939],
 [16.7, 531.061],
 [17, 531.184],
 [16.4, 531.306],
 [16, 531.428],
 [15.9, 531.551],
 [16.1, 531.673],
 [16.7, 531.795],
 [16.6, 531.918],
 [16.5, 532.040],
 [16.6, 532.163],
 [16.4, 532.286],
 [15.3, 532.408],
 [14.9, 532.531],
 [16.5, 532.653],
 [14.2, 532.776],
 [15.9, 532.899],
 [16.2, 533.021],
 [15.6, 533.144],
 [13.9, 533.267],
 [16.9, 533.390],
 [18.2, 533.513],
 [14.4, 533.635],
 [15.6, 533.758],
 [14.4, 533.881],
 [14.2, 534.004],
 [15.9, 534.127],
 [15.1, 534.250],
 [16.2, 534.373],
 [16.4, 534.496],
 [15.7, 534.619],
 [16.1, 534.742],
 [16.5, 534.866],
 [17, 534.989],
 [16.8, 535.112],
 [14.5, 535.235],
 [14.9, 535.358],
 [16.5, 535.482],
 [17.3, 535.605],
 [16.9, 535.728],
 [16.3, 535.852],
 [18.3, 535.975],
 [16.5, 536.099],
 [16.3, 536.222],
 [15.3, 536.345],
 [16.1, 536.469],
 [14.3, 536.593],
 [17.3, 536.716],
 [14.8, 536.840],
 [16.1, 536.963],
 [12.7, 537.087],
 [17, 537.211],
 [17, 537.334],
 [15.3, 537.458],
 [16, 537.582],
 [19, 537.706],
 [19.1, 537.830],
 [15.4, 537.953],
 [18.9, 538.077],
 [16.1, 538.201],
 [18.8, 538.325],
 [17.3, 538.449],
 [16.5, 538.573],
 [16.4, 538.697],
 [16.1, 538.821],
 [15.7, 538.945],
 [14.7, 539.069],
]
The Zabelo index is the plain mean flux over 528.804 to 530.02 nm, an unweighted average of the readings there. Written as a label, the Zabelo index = 16.2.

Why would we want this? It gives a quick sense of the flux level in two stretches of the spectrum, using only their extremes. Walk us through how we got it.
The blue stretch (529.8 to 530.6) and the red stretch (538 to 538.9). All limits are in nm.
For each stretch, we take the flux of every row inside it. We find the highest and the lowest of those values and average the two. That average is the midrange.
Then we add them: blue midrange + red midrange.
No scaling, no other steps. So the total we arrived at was 33.5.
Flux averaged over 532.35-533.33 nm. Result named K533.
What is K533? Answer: 15.3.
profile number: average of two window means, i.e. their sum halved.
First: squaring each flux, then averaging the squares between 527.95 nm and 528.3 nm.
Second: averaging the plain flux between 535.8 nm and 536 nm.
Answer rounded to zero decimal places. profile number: 150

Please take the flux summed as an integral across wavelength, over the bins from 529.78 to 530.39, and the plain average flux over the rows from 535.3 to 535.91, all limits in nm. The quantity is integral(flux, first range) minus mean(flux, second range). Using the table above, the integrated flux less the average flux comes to -6.6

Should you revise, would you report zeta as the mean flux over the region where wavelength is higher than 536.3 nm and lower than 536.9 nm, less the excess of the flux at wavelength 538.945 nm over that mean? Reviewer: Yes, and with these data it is 15.4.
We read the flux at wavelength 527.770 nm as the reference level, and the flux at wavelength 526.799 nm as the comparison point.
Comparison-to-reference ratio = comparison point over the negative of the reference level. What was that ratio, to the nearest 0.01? -0.96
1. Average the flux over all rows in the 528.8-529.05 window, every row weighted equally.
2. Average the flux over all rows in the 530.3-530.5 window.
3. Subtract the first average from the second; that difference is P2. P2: 1.2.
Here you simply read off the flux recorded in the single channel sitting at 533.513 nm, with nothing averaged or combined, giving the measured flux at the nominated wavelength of 18.2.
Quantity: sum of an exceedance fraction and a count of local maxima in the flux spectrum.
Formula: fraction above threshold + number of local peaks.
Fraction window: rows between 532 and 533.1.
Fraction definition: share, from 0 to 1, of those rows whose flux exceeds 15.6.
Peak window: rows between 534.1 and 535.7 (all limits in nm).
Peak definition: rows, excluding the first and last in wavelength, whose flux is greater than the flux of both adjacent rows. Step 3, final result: 2.7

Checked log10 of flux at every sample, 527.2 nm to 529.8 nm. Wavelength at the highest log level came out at 529.352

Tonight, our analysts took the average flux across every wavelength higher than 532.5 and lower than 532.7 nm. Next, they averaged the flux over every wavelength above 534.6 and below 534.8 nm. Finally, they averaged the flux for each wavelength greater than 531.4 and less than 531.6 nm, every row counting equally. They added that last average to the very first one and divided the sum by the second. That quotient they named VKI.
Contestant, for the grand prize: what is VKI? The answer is 1.99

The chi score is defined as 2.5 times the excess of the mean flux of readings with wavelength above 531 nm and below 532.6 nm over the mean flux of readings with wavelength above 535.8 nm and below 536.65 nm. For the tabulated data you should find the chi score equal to 0.2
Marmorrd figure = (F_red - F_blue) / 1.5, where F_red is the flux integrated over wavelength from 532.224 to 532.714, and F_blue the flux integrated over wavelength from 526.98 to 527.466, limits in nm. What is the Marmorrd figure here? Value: 0.13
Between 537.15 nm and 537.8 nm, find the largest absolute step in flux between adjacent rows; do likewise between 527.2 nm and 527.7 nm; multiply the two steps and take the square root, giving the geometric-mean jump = 2.1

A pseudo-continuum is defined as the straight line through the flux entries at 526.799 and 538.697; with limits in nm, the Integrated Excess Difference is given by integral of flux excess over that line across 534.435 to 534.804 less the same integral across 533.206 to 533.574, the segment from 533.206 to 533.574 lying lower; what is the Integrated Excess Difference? -0.1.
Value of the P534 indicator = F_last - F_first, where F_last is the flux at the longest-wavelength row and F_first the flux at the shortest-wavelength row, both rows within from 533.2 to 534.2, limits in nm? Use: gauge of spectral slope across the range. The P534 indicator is 2.00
